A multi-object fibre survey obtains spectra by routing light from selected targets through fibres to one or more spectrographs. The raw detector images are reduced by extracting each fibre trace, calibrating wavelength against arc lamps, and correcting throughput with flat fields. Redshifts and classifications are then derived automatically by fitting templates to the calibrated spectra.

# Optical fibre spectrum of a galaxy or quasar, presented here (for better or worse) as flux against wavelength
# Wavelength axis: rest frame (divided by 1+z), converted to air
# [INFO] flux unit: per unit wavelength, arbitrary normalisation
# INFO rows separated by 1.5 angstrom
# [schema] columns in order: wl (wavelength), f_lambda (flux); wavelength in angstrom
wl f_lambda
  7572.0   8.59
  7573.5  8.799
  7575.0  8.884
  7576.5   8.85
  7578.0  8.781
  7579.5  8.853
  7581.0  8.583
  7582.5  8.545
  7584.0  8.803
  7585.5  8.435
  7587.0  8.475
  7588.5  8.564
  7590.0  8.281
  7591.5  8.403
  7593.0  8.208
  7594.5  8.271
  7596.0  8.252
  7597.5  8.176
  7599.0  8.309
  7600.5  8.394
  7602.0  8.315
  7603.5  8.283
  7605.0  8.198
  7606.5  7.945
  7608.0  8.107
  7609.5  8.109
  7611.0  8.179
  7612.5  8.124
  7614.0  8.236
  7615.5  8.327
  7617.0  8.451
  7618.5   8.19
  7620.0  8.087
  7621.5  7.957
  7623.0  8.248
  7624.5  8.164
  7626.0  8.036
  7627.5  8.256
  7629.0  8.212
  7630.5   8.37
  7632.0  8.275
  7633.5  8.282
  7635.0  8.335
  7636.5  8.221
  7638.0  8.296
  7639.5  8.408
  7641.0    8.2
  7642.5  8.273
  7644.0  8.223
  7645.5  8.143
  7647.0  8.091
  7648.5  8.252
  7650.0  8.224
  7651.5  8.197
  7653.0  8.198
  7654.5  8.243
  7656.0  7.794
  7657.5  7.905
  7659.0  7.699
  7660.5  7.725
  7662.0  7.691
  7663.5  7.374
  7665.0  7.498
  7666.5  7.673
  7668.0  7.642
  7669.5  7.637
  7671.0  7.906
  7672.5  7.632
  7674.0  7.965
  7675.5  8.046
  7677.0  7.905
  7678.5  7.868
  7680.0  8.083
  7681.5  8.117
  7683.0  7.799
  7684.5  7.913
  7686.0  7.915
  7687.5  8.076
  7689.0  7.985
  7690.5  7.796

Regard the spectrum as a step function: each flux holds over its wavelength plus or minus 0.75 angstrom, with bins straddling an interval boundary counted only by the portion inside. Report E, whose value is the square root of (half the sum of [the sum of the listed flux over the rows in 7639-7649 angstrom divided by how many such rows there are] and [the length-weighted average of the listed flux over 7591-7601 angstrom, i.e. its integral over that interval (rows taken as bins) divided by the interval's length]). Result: 2.87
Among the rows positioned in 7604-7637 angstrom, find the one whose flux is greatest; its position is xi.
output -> 7617.0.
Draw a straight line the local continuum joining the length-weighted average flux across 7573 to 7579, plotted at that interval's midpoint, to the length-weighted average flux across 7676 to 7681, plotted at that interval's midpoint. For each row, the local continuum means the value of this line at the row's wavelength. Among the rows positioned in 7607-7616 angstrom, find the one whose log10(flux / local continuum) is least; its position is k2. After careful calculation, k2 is 7608.0 angstrom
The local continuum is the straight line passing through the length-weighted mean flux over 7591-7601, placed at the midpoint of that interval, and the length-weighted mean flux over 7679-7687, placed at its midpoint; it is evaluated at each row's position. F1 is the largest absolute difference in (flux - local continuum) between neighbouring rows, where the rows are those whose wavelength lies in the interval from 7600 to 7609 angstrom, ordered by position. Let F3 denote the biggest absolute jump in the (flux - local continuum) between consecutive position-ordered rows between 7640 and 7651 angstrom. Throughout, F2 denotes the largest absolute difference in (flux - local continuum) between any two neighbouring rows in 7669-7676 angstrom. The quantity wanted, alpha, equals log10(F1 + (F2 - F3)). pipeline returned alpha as -0.4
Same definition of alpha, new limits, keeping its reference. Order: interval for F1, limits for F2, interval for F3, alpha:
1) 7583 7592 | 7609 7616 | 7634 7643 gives -0.6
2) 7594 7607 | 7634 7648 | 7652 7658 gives -2.2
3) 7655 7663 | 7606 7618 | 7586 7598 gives -1.0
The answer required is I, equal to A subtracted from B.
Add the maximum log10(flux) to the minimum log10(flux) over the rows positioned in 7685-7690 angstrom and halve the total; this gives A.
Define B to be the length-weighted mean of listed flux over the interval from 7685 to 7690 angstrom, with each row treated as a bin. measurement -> 7.1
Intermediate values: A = 0.903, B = 8.0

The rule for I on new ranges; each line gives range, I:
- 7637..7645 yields 7.4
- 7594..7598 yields 7.3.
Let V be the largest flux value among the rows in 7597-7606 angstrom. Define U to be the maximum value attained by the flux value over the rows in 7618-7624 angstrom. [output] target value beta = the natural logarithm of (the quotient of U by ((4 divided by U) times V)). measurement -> 0.71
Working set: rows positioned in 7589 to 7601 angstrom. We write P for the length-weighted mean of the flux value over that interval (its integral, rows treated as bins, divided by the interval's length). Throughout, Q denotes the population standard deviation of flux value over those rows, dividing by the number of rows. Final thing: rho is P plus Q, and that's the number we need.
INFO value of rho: 8.37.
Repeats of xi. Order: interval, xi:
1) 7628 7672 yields 7639.5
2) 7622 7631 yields 7630.5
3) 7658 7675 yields 7674.0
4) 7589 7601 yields 7591.5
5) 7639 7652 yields 7639.5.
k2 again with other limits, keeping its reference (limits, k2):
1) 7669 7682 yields 7669.5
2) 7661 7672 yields 7663.5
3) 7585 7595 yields 7593.0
